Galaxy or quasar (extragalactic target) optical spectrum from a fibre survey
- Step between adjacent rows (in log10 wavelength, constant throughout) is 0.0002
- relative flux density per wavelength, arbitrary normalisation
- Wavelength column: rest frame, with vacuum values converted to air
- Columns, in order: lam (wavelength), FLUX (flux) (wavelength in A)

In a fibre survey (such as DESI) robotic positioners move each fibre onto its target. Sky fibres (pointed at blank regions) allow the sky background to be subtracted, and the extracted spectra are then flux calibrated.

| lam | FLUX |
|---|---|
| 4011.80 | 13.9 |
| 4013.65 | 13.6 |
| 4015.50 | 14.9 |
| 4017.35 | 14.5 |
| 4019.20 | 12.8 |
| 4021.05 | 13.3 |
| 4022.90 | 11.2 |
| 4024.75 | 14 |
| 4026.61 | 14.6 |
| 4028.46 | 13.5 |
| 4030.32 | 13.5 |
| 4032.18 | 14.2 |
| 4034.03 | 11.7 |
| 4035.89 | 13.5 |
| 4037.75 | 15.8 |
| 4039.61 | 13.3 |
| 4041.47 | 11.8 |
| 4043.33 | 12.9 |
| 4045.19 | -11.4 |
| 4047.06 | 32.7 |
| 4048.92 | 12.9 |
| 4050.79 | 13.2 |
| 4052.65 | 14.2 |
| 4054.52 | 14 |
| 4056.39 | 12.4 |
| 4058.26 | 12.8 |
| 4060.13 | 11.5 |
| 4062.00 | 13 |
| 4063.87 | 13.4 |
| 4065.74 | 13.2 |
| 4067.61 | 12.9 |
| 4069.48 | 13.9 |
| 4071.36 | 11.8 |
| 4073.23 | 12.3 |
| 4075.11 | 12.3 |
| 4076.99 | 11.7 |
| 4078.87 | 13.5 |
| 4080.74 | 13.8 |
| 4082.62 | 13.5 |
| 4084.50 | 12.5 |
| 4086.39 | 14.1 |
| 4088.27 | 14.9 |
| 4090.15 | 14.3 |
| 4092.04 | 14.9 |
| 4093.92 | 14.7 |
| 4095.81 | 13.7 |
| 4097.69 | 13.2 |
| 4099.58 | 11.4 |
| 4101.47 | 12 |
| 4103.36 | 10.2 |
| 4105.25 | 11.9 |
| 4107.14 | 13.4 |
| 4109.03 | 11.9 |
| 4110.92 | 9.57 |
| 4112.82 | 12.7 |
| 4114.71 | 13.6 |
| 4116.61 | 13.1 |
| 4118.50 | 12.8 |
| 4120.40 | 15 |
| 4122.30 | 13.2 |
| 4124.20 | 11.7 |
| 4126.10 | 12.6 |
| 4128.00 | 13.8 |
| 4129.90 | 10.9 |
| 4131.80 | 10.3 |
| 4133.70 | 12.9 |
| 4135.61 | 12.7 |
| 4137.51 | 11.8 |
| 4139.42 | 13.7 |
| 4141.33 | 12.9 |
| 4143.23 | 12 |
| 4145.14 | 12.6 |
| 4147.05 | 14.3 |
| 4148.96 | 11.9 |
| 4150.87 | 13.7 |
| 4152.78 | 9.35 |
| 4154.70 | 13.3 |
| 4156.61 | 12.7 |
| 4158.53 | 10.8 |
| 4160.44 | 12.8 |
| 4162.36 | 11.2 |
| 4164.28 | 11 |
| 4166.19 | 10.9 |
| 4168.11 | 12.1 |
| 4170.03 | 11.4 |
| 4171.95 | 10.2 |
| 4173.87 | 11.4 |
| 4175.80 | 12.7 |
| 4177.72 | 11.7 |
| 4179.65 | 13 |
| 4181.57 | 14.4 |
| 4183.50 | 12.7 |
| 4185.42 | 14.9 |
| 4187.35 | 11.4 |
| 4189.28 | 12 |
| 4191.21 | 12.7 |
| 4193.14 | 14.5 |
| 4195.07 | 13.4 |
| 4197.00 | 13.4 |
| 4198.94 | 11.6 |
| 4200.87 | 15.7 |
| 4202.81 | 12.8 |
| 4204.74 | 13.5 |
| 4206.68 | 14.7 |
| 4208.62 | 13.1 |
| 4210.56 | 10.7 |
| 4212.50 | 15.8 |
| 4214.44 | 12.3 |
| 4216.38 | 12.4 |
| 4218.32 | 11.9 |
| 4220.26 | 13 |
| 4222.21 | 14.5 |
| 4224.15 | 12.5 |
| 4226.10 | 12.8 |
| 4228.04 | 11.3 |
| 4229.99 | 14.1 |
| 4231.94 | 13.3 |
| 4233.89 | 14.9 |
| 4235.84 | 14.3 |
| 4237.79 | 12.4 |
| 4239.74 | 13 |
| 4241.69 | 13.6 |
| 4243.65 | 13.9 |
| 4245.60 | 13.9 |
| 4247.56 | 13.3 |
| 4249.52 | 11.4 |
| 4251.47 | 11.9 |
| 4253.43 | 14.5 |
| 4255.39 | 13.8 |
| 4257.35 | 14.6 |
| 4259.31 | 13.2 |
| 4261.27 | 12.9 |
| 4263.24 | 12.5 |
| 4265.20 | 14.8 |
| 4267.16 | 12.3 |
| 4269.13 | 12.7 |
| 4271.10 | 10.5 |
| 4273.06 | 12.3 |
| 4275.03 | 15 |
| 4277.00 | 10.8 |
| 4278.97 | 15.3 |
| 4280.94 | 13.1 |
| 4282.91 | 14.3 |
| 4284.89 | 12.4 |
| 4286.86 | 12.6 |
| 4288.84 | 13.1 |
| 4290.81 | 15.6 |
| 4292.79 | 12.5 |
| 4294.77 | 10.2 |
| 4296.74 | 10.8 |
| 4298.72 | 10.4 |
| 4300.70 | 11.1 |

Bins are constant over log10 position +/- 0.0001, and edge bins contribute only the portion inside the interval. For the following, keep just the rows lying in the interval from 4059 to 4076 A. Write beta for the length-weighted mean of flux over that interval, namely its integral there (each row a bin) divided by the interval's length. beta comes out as 12.7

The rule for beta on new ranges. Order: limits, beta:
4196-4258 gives 13.3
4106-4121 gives 12.7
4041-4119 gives 12.8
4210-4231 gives 12.9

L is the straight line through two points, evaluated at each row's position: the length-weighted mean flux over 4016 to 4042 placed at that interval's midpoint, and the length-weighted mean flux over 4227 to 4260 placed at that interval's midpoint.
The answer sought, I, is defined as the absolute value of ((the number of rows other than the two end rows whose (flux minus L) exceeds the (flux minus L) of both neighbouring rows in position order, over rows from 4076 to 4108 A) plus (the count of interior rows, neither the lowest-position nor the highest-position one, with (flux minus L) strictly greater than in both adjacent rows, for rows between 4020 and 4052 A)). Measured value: 9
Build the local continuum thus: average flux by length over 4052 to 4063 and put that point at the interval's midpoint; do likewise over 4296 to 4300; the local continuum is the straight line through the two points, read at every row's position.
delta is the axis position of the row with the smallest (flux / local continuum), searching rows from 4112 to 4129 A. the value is 4124.20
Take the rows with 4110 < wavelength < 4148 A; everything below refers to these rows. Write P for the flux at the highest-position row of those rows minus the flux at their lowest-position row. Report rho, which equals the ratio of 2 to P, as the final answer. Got 0.4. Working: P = 4.7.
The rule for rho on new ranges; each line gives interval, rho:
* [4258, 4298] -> -0.8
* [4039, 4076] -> -2.0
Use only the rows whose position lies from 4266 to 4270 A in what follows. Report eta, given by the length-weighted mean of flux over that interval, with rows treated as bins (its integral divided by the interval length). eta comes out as 12.60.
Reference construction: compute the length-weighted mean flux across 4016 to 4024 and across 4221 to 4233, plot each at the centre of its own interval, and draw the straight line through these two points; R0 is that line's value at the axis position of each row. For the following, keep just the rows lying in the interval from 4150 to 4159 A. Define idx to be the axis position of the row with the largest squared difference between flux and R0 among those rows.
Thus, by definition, 4152.78 A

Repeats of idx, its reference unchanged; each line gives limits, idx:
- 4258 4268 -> 4265.20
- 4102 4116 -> 4110.92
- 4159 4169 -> 4166.19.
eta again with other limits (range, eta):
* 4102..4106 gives 11.11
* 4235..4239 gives 13.31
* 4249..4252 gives 11.68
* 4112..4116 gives 13.16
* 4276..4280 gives 13.06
